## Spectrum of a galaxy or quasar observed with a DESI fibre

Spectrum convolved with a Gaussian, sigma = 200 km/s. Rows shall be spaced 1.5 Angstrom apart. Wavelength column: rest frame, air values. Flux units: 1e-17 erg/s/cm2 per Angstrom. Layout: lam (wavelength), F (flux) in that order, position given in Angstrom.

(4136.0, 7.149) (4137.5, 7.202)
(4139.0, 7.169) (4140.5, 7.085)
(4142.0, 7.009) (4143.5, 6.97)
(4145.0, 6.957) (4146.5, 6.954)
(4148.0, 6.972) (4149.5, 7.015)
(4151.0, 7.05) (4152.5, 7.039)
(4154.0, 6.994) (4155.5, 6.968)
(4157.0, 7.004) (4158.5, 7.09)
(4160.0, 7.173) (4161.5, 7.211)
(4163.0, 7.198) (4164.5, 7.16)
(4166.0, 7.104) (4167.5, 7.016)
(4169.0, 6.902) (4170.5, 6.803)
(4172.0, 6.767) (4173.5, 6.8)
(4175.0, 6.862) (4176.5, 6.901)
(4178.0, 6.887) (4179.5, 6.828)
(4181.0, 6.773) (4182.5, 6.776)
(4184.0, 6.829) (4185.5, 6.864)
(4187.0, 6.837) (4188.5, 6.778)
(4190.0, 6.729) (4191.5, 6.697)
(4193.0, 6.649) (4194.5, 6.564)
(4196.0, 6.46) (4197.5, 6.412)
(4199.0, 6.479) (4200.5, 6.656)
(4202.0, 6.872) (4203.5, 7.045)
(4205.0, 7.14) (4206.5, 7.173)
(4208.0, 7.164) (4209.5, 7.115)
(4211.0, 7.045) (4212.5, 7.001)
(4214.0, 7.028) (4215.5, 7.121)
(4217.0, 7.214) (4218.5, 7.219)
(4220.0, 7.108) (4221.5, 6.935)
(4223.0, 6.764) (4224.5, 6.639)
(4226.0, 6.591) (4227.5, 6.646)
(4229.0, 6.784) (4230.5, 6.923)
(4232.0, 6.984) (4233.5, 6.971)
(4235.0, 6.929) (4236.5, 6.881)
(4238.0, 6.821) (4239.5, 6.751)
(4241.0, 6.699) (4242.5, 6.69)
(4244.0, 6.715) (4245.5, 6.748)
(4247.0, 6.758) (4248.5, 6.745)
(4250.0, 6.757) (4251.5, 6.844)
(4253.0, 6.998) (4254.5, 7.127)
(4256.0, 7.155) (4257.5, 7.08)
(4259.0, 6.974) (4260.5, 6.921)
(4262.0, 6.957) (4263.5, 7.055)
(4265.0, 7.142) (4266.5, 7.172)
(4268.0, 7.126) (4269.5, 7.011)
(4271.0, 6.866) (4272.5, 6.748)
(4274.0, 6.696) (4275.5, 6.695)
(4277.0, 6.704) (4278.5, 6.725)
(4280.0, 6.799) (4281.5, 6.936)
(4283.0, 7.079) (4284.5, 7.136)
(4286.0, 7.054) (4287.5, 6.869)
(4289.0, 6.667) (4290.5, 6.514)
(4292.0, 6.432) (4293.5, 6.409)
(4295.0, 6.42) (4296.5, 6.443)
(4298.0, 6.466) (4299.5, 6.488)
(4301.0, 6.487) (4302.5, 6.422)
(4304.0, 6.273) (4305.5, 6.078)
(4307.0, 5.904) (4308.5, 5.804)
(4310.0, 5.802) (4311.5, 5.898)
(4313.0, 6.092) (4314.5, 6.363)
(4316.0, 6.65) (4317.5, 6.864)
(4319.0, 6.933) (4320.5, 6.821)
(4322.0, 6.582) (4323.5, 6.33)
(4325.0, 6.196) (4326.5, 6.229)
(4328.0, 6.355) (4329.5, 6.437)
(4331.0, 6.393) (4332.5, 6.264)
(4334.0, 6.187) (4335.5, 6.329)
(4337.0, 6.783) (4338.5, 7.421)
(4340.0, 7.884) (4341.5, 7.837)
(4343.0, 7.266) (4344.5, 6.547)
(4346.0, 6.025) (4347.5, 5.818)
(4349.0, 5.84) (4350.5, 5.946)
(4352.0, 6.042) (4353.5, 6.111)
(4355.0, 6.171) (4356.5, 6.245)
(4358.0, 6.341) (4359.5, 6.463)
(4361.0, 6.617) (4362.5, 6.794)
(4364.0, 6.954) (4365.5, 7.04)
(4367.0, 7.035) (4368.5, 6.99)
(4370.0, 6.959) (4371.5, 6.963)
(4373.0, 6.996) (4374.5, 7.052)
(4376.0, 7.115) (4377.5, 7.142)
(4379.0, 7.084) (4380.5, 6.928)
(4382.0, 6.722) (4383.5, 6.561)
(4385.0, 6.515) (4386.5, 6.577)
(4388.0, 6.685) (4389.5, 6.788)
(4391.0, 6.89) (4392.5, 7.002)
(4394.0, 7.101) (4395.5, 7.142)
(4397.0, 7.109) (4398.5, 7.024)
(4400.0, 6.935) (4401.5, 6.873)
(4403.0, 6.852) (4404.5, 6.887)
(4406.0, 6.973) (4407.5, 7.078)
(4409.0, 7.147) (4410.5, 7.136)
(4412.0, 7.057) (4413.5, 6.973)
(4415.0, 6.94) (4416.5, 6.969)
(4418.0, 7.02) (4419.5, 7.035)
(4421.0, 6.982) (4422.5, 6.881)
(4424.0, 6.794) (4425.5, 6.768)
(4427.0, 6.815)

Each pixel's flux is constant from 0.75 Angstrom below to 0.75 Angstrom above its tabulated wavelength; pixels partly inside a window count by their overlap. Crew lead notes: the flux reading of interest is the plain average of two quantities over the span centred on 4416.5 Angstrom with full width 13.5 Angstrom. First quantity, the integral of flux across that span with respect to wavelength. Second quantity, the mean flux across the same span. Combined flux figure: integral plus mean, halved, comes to 51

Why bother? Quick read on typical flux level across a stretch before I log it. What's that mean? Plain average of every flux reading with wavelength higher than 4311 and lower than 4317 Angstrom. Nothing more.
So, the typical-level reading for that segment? 6.3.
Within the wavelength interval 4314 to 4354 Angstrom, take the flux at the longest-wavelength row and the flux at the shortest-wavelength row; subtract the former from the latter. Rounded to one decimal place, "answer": 0.3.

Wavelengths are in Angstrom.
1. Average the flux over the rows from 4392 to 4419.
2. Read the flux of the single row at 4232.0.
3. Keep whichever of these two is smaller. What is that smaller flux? 6.98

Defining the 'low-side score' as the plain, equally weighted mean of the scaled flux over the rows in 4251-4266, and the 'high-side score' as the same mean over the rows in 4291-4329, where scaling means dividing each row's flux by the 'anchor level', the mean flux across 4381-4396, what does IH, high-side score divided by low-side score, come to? 0.90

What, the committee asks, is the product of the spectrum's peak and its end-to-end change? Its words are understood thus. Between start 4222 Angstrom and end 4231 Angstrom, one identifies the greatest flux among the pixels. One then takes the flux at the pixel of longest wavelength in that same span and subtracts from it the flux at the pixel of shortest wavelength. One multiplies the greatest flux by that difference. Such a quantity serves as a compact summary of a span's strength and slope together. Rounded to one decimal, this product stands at 1.1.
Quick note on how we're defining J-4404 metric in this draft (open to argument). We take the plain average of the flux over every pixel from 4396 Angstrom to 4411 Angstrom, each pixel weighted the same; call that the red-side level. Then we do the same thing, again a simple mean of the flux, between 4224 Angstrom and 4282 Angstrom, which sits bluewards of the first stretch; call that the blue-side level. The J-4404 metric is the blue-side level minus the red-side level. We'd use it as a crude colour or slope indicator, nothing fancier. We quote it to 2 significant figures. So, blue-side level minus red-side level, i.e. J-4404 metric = -0.14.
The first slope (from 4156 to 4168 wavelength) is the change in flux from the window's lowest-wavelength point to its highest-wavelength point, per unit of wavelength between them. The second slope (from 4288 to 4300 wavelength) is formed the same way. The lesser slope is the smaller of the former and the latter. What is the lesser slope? -0.017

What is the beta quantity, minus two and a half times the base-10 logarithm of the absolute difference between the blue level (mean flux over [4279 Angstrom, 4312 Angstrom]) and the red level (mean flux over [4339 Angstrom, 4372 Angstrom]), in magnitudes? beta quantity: 2.0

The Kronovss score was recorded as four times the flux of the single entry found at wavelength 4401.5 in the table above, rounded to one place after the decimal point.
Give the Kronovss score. 27.5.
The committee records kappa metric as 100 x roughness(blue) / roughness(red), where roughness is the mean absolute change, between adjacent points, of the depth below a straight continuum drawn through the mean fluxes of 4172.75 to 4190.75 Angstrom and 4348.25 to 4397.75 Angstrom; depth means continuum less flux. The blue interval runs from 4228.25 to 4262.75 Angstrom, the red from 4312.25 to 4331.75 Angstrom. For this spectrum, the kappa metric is 37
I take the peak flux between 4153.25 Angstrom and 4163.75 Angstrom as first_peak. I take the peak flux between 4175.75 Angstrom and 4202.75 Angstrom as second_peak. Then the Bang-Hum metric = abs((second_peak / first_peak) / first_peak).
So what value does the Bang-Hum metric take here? 0.133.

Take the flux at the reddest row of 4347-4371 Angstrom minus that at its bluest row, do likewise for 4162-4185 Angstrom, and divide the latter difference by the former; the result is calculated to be 0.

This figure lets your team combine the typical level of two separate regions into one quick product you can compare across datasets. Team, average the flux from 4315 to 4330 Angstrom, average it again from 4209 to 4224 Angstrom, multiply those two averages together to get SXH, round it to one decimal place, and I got 46.1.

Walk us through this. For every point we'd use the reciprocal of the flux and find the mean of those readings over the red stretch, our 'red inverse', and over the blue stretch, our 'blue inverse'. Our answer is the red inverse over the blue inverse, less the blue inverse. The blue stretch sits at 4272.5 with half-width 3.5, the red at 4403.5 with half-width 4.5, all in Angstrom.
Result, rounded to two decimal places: 0.83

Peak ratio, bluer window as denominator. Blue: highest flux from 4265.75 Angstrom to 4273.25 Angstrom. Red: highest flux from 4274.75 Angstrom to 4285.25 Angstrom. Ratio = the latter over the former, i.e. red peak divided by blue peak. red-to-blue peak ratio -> 0.99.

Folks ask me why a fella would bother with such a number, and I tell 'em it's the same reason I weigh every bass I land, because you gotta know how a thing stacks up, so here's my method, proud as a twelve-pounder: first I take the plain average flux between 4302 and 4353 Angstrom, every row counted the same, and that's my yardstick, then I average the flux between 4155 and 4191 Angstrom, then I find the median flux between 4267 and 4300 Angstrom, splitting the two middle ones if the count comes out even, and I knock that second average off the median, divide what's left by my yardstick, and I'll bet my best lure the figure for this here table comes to -0.033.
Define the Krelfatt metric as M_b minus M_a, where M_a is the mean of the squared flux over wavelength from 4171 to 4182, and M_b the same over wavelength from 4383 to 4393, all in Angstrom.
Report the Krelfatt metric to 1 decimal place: -1.5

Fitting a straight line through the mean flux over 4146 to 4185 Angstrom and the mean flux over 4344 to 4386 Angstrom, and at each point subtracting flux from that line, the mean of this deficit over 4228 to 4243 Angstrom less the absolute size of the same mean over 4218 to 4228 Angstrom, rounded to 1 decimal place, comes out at 0.0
